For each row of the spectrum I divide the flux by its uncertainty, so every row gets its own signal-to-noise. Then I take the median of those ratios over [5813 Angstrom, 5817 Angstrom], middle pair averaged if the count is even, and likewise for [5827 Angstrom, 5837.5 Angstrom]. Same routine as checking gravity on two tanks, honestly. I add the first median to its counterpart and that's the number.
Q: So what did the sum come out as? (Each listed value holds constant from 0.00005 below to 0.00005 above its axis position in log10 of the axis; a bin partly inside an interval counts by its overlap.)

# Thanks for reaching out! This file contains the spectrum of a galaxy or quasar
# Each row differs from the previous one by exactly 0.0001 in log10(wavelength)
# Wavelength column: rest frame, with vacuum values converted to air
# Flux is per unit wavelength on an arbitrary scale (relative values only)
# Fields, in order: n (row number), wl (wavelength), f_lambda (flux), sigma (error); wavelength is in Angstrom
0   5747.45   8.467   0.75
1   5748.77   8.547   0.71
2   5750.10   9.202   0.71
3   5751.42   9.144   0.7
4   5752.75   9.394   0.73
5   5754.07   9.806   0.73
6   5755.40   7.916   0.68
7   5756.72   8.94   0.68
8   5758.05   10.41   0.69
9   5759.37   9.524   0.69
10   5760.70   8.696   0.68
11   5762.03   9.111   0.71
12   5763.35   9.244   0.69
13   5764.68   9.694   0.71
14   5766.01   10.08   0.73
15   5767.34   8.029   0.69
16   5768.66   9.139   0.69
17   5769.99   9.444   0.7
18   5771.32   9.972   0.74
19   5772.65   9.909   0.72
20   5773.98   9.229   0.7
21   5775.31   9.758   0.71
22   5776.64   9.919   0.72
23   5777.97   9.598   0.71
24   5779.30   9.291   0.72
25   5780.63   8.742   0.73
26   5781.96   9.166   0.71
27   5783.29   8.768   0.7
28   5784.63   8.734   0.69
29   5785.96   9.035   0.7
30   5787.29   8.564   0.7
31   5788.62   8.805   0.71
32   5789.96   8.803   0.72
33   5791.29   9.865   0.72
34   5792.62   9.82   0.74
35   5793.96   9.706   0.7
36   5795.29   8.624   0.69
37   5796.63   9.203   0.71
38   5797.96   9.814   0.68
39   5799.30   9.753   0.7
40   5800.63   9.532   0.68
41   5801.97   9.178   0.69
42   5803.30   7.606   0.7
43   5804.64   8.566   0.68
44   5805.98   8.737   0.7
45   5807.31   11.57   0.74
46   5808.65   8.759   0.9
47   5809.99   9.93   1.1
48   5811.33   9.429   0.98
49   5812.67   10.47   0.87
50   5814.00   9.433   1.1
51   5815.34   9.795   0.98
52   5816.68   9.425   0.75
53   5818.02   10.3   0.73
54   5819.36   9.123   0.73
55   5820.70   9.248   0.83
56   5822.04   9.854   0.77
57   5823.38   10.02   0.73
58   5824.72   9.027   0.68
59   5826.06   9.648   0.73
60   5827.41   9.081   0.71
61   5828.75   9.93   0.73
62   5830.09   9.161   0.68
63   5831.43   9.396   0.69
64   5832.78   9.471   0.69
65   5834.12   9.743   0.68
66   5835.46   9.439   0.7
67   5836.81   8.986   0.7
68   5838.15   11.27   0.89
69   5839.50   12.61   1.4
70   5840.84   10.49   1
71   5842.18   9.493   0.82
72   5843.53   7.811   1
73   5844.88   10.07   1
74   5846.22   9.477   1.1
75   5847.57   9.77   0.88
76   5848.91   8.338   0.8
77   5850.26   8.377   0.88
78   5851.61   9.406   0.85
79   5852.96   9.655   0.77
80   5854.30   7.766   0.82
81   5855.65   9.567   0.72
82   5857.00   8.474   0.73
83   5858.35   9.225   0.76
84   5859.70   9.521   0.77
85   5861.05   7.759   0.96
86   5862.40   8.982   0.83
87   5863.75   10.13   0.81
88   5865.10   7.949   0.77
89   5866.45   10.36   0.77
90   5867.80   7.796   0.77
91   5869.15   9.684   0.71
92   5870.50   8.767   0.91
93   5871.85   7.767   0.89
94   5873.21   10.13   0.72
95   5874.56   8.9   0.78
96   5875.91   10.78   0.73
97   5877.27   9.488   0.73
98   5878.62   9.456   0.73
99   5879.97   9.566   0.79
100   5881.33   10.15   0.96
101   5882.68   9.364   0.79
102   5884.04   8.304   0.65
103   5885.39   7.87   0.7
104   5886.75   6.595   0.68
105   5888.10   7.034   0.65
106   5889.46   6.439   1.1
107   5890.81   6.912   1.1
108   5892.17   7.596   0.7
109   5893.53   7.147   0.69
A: 23.5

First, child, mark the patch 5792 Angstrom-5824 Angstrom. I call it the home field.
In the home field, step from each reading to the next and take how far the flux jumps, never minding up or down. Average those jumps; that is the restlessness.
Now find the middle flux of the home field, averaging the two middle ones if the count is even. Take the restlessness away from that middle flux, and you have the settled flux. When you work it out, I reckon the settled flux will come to 8.67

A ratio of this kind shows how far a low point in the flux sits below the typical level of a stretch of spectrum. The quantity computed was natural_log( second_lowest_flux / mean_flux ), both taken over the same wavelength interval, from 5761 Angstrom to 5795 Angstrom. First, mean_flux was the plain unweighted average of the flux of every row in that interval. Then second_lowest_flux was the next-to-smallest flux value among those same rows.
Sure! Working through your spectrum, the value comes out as -0.08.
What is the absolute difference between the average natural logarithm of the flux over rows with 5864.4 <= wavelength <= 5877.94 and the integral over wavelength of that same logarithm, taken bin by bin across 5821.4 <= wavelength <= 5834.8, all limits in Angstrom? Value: 28.0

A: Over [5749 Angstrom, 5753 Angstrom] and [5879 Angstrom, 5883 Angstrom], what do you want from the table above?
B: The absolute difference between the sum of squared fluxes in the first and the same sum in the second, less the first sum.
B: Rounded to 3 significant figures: -231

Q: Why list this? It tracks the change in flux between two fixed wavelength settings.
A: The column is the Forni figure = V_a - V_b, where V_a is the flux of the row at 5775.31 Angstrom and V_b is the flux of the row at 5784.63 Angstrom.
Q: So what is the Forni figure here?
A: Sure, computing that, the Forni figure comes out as 1.0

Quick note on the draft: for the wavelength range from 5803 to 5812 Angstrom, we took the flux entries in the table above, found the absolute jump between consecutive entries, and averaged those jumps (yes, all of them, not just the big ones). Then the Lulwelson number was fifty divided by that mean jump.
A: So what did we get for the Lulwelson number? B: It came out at 36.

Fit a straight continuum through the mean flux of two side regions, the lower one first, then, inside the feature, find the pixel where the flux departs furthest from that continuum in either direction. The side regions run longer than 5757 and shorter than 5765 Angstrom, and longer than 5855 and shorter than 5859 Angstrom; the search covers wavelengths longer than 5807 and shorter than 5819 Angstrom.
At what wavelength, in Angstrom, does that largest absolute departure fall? 5807.31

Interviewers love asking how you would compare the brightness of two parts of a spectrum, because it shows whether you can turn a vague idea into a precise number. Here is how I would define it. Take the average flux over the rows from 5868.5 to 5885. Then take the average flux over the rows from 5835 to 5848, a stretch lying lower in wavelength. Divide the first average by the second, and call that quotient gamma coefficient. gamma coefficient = 0.94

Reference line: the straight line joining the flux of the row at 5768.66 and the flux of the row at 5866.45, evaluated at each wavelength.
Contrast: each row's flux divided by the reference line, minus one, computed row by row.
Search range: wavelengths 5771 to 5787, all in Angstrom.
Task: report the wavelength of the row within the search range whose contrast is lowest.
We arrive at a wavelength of 5784.63 Angstrom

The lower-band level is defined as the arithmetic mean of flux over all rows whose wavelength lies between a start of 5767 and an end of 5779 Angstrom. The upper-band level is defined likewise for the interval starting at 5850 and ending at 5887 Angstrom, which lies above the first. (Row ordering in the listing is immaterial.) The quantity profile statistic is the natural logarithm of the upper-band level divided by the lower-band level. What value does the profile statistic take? -0.049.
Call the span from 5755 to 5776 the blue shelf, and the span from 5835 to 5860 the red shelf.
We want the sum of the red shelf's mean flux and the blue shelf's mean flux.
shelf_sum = 18.8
